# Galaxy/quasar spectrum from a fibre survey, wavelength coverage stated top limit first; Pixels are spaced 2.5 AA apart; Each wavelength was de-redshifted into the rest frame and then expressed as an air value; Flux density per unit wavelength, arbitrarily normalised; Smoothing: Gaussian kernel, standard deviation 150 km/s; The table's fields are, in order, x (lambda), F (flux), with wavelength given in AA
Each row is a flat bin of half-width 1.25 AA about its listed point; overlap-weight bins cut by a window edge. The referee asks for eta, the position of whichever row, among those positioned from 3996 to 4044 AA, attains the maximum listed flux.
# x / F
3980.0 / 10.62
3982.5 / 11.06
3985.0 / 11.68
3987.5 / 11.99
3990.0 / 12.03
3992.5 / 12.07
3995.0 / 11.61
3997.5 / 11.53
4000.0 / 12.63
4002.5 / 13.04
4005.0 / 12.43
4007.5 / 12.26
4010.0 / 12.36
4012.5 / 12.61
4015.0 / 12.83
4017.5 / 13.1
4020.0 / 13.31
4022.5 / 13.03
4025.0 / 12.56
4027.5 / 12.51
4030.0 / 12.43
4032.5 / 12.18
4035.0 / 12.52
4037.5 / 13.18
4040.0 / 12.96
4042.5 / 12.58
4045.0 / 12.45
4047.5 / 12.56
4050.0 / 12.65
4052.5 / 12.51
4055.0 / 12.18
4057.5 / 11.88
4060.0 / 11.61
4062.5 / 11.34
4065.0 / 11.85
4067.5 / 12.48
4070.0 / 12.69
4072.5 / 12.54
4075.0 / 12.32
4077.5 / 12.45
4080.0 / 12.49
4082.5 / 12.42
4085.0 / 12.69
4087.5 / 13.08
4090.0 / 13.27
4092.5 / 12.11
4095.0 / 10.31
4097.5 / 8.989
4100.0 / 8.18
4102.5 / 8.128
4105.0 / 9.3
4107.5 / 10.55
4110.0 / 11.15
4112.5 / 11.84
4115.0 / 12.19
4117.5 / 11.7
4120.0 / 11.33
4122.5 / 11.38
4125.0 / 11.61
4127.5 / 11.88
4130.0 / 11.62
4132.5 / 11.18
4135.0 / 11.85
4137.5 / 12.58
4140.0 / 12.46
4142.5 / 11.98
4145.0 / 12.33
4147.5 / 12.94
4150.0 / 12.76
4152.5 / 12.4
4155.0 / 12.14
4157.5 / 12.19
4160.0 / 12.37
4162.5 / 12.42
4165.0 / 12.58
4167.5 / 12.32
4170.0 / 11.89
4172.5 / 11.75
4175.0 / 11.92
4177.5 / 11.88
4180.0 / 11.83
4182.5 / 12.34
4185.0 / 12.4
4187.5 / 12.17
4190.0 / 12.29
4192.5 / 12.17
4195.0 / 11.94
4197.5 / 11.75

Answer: 4020.0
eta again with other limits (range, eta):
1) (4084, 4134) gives 4090.0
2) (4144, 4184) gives 4147.5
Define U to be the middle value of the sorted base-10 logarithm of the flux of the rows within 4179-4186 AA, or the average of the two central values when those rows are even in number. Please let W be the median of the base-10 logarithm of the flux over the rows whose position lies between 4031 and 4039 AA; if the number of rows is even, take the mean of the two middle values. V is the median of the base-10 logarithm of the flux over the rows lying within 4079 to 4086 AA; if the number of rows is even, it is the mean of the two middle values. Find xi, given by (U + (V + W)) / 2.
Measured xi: 1.64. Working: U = 1.091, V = 1.097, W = 1.10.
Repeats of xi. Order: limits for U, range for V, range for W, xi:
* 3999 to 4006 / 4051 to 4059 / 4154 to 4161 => 1.64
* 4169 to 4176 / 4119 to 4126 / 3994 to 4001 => 1.60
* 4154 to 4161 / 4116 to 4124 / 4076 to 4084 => 1.62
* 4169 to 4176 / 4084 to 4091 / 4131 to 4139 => 1.63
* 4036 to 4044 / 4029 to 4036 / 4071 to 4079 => 1.65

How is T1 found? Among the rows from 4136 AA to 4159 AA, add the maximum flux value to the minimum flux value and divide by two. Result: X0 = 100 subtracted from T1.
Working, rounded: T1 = 12.5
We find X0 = -87.5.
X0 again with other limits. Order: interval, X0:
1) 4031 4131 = -89.3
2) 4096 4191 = -89.5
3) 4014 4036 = -87.3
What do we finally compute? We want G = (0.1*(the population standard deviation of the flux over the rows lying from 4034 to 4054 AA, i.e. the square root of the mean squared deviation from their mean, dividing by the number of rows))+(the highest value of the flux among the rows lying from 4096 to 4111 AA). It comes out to 11.2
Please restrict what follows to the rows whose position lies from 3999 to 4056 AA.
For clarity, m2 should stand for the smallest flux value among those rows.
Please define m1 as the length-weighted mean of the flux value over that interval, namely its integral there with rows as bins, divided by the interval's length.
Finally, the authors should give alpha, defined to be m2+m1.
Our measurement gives 24.8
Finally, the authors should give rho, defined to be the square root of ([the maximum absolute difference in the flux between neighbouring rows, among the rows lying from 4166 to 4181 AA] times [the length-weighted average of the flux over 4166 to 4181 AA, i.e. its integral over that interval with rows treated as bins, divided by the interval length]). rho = 2.27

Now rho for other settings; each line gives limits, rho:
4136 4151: 2.76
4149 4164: 2.11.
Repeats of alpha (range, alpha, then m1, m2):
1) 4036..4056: 24.8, 12.6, 12.18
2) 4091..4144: 19.2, 11.1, 8.128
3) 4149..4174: 24.0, 12.3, 11.75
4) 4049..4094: 23.7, 12.4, 11.34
